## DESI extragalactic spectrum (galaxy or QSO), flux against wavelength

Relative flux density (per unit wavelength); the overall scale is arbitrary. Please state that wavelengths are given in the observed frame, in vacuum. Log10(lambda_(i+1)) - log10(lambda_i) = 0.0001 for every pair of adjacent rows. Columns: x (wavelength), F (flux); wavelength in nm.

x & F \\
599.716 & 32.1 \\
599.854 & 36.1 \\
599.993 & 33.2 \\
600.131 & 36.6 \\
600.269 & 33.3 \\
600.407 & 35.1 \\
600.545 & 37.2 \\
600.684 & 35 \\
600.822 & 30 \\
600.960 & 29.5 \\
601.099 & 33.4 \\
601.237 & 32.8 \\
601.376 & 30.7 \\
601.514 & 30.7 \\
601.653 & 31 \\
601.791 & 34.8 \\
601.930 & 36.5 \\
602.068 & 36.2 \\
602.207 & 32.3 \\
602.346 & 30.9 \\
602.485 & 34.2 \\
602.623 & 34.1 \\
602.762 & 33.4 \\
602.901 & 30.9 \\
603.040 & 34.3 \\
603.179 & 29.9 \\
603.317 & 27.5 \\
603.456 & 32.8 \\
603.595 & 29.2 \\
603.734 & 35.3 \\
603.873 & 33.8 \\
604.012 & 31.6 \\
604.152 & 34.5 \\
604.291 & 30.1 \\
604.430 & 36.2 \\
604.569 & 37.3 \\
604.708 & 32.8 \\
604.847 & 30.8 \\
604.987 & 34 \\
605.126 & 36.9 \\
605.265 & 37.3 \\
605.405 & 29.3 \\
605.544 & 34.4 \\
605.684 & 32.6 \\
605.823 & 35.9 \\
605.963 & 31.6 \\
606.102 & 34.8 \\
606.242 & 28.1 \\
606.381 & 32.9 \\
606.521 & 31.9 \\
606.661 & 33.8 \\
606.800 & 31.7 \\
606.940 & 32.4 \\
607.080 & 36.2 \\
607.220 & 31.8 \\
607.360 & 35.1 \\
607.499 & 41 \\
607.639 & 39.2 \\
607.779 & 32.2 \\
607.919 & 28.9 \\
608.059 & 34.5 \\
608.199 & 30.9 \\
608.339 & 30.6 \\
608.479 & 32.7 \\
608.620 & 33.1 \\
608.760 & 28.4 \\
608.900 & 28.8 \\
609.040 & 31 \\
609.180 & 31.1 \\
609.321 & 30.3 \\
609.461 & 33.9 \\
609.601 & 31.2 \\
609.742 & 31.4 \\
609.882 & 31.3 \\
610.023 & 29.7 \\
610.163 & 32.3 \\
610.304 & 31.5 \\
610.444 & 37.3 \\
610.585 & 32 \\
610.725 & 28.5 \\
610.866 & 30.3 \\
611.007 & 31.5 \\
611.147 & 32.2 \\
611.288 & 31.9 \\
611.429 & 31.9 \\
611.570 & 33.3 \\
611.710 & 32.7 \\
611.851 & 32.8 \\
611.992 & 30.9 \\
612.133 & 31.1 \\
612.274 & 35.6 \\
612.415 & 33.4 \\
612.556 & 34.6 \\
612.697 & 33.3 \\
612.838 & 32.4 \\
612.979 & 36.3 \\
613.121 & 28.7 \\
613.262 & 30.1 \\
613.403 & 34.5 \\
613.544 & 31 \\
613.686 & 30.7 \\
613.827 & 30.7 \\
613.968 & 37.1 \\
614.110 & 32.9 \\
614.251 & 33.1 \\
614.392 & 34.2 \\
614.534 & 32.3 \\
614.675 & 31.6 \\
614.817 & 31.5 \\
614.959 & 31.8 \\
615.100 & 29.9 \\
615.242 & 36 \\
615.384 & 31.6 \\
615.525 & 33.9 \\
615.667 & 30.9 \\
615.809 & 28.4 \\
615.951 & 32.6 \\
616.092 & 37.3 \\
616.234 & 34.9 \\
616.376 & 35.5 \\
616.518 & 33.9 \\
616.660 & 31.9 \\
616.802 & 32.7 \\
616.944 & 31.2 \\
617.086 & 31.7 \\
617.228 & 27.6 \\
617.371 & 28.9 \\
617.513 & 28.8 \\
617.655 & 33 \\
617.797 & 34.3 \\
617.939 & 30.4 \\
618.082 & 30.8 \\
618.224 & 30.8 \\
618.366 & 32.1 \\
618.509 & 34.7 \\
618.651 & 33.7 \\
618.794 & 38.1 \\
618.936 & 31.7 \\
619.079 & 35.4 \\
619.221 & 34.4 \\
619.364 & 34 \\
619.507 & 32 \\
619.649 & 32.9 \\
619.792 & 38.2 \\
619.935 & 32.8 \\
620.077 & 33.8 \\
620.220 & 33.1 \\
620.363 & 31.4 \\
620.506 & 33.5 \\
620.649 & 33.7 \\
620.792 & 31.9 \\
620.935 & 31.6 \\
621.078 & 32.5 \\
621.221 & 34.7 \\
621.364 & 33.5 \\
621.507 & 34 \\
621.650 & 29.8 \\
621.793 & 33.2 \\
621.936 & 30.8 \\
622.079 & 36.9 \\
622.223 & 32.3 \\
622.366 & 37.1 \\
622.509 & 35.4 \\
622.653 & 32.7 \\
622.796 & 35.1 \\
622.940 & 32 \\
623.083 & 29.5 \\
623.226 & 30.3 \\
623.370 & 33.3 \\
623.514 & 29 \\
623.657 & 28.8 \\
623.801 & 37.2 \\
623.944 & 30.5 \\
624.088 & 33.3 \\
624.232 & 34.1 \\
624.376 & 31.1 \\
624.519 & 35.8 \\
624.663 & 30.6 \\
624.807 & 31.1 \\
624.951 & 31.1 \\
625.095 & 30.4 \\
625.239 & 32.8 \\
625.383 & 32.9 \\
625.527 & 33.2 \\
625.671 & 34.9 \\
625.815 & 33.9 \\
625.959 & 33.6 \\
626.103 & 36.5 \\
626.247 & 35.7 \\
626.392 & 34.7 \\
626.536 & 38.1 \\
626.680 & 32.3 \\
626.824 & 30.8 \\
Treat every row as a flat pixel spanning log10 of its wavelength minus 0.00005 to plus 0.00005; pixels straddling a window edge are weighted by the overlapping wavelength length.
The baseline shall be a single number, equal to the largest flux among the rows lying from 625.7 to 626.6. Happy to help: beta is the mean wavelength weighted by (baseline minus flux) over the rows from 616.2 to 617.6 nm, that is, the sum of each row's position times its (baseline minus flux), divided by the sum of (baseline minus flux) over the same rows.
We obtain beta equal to 617.02 nm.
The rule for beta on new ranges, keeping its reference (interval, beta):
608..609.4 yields 608.74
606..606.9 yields 606.45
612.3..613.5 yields 612.95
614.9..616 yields 615.48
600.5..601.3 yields 600.95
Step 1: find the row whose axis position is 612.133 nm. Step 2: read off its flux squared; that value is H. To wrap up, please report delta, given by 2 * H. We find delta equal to 1934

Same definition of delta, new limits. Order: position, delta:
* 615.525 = 2298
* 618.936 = 2010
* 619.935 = 2152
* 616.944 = 1947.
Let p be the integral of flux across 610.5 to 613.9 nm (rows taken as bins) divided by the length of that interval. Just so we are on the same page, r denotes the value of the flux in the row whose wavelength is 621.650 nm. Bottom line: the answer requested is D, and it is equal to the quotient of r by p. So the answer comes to 0.93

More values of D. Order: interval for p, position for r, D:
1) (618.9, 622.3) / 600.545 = 1.12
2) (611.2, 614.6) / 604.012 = 0.97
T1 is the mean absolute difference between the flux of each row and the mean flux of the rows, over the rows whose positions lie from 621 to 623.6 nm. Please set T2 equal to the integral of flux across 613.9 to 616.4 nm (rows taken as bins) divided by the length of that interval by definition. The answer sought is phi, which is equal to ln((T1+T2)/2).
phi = 2.86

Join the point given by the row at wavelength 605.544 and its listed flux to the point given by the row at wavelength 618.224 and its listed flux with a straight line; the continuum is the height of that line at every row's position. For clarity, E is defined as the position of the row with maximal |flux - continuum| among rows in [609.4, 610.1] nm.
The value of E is 610.023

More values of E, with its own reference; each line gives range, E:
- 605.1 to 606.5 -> 606.242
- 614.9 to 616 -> 615.242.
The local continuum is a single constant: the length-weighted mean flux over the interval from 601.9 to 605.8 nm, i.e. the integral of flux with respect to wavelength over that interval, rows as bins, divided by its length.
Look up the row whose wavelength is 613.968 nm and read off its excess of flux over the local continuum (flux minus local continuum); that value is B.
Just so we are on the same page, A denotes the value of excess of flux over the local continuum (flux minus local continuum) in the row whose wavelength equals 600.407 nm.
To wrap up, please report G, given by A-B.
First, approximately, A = 1.9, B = 4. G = -2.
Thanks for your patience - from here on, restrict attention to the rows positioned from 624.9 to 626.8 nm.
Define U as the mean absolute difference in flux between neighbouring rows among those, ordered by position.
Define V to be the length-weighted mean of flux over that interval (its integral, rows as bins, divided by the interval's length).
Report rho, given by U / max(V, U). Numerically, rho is 0.05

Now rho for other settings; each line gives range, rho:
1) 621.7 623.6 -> 0.10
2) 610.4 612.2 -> 0.04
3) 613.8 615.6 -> 0.08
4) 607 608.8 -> 0.11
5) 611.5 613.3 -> 0.07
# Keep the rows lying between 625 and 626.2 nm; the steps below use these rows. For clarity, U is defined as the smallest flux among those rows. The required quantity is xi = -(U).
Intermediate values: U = 30.4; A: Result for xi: -30.4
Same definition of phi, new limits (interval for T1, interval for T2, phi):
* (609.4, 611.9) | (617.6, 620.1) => 2.85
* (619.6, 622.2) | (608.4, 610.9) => 2.80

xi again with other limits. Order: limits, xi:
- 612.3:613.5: -28.7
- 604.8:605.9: -29.3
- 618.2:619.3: -30.8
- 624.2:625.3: -30.4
